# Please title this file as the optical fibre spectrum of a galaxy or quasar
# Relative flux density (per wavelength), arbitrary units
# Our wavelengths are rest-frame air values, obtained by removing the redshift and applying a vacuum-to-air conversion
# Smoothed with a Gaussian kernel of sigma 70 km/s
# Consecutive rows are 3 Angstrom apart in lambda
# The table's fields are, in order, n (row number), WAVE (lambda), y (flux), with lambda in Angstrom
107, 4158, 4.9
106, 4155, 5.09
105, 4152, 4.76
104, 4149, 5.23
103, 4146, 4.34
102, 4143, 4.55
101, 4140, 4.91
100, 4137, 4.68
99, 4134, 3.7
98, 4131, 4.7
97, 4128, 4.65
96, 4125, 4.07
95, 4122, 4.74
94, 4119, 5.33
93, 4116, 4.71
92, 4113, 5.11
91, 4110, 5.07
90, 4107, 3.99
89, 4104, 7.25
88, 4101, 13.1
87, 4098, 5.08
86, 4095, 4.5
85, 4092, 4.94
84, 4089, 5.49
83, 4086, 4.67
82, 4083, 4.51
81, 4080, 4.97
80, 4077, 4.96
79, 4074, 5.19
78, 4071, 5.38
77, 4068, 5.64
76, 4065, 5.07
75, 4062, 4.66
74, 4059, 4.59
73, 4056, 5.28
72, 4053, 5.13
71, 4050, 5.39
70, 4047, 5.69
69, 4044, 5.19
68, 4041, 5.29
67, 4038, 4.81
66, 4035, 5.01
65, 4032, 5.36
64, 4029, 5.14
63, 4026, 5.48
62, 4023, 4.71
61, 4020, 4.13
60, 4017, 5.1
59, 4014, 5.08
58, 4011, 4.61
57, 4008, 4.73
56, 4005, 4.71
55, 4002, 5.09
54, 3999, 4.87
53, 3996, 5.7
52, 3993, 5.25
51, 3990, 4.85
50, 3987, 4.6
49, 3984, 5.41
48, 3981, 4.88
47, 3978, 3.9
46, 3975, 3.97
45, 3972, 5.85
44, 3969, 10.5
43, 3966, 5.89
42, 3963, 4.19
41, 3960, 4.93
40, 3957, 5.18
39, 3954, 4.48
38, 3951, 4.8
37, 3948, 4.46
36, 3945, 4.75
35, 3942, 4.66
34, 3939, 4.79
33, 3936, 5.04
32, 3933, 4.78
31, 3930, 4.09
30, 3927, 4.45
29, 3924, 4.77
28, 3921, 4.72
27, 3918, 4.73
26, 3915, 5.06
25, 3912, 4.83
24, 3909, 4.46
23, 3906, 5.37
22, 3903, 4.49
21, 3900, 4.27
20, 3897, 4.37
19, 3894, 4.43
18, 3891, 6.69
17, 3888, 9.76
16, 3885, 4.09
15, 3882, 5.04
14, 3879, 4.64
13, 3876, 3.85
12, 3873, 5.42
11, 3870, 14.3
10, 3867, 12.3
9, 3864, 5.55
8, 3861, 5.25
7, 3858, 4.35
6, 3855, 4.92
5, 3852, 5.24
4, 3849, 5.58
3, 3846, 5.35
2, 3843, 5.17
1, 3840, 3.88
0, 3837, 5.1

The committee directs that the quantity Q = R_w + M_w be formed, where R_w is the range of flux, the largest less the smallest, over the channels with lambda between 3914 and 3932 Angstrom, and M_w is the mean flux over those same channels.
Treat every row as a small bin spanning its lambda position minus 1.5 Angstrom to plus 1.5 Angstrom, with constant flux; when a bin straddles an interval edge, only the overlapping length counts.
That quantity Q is 5.6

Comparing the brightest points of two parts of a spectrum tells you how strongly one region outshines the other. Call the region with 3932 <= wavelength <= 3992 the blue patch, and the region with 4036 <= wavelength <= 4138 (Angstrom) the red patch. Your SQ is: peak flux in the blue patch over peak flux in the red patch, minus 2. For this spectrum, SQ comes -1.2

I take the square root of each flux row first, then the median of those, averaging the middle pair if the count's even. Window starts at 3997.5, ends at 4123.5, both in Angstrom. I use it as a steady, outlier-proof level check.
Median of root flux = 2.25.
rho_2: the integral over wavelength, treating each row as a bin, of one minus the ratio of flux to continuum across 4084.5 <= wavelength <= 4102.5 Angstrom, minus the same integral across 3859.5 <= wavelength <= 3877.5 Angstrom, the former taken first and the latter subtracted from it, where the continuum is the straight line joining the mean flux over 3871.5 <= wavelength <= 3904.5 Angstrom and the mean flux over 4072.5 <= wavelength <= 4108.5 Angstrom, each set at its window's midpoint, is 7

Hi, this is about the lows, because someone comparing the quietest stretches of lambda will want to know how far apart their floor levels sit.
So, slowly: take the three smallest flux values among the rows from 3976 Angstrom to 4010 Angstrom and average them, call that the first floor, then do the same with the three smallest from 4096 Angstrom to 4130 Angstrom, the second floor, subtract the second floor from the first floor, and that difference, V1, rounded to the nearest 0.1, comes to 0.2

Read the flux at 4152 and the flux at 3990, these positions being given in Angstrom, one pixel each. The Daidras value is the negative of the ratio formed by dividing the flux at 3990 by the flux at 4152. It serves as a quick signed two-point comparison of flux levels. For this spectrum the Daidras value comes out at -1.02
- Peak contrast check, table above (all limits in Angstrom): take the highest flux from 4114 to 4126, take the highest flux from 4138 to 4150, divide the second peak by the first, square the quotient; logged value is 1.0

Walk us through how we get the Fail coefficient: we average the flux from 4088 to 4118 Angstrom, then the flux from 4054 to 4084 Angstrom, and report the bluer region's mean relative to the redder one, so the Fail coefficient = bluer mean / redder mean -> 0.85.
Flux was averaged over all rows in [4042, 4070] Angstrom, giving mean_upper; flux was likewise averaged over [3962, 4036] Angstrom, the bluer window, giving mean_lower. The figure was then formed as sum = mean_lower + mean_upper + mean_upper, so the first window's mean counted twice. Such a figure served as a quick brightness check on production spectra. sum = 15.5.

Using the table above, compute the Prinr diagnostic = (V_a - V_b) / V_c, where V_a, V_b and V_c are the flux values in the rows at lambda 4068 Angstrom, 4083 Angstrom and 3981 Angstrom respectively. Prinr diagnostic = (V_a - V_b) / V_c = 0.23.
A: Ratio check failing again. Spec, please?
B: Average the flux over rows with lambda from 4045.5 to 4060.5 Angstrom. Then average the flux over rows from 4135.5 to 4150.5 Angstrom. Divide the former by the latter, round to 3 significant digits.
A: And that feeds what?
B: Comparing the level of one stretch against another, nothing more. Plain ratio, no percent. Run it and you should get 1.10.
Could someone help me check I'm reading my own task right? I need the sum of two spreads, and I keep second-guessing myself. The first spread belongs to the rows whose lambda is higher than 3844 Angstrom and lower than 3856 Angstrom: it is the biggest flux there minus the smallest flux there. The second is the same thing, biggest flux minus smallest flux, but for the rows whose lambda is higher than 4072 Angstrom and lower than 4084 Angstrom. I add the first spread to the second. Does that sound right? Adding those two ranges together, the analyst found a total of 1.3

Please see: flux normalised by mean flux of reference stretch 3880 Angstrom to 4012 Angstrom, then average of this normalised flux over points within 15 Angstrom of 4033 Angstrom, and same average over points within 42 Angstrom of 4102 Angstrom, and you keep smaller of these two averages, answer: 1.00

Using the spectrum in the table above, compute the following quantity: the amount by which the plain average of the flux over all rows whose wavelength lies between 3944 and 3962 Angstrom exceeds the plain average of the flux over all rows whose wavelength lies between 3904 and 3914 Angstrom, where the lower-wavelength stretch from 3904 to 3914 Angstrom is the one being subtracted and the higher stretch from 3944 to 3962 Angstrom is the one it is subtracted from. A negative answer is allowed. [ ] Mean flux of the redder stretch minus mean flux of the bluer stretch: -0.12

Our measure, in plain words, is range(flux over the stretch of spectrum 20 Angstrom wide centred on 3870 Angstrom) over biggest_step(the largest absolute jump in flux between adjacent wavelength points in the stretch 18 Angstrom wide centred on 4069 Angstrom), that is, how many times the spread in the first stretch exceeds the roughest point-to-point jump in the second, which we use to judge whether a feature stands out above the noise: 18.3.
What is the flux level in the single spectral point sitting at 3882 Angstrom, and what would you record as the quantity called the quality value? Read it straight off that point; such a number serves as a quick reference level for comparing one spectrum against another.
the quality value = 5.04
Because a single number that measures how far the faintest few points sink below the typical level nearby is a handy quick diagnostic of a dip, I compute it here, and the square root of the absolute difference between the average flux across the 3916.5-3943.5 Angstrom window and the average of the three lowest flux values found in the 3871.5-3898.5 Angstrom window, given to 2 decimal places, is 0.75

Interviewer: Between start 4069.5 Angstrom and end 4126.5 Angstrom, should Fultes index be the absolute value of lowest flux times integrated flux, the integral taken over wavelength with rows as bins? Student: 1234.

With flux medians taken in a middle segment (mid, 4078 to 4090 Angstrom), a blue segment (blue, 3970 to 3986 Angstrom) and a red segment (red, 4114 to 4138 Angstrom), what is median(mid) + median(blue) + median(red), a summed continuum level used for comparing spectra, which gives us 14.4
